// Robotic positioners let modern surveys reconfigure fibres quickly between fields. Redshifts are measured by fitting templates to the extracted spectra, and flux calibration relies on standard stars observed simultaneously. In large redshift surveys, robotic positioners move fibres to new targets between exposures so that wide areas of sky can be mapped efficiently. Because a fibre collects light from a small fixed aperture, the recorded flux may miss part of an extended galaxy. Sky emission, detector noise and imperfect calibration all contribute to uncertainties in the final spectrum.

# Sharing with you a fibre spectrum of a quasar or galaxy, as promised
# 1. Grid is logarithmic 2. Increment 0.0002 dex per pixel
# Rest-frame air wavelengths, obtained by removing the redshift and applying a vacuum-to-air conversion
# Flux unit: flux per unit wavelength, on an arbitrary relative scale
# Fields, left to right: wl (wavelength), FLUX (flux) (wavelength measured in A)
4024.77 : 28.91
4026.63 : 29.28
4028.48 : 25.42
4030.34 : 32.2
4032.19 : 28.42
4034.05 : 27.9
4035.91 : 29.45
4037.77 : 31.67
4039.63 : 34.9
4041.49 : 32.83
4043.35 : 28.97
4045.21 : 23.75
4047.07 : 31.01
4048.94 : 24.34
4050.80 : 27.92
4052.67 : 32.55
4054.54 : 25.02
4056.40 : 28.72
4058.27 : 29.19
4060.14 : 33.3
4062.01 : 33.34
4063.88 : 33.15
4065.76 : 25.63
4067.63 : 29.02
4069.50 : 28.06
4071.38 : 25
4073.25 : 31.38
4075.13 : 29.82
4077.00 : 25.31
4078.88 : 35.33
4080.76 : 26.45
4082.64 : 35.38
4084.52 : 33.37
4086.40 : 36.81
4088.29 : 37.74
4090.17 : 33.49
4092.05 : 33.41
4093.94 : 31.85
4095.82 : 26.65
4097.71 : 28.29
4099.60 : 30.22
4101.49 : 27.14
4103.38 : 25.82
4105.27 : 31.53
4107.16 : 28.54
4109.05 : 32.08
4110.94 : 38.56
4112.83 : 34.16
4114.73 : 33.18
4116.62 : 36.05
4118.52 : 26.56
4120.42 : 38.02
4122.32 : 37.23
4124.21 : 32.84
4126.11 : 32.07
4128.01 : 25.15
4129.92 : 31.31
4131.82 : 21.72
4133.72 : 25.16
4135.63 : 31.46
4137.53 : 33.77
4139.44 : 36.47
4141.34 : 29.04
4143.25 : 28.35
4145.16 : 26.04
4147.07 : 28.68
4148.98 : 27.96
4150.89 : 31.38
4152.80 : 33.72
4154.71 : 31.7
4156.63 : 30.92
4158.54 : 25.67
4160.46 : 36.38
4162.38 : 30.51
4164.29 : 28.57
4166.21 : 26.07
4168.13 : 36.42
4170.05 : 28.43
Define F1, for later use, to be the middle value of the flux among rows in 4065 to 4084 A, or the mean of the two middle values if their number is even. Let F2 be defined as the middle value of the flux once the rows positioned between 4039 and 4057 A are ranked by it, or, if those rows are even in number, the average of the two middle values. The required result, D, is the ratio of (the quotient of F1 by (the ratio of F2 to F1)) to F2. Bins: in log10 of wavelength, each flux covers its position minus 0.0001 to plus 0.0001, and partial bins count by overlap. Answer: 0.98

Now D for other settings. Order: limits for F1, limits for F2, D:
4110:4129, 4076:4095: 1.01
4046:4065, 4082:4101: 0.81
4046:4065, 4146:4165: 0.96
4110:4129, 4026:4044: 1.31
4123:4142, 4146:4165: 1.04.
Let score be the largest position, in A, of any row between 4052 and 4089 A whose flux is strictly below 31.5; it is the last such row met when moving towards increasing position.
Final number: 4080.76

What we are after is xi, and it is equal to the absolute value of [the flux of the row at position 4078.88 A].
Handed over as 35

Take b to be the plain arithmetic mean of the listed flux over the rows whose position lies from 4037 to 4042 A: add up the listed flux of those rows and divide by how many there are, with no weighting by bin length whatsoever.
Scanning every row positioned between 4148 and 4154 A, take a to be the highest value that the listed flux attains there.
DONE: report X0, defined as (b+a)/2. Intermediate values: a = 33.72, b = 33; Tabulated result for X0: 33.4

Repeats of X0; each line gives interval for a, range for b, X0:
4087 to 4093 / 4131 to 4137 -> 31.9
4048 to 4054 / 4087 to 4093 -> 33.7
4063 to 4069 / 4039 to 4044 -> 32.7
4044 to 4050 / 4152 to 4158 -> 31.6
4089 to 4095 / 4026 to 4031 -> 31.2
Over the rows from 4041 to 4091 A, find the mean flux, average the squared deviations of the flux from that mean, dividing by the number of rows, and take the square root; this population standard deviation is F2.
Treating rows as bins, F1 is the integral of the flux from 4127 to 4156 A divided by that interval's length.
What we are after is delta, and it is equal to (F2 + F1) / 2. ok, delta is 16.7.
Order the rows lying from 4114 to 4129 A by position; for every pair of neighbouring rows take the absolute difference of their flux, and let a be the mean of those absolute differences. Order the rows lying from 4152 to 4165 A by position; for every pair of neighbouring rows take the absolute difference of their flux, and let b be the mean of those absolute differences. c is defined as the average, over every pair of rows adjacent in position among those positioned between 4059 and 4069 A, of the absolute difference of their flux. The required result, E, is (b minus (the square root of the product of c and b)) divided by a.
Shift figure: 0.17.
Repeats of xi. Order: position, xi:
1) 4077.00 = 25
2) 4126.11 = 32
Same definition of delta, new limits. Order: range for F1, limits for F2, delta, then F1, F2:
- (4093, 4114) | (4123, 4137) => 17.3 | 30.5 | 4.1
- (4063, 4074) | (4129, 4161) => 16.3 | 28.6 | 3.9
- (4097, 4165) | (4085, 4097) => 17.2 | 30.7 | 3.6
